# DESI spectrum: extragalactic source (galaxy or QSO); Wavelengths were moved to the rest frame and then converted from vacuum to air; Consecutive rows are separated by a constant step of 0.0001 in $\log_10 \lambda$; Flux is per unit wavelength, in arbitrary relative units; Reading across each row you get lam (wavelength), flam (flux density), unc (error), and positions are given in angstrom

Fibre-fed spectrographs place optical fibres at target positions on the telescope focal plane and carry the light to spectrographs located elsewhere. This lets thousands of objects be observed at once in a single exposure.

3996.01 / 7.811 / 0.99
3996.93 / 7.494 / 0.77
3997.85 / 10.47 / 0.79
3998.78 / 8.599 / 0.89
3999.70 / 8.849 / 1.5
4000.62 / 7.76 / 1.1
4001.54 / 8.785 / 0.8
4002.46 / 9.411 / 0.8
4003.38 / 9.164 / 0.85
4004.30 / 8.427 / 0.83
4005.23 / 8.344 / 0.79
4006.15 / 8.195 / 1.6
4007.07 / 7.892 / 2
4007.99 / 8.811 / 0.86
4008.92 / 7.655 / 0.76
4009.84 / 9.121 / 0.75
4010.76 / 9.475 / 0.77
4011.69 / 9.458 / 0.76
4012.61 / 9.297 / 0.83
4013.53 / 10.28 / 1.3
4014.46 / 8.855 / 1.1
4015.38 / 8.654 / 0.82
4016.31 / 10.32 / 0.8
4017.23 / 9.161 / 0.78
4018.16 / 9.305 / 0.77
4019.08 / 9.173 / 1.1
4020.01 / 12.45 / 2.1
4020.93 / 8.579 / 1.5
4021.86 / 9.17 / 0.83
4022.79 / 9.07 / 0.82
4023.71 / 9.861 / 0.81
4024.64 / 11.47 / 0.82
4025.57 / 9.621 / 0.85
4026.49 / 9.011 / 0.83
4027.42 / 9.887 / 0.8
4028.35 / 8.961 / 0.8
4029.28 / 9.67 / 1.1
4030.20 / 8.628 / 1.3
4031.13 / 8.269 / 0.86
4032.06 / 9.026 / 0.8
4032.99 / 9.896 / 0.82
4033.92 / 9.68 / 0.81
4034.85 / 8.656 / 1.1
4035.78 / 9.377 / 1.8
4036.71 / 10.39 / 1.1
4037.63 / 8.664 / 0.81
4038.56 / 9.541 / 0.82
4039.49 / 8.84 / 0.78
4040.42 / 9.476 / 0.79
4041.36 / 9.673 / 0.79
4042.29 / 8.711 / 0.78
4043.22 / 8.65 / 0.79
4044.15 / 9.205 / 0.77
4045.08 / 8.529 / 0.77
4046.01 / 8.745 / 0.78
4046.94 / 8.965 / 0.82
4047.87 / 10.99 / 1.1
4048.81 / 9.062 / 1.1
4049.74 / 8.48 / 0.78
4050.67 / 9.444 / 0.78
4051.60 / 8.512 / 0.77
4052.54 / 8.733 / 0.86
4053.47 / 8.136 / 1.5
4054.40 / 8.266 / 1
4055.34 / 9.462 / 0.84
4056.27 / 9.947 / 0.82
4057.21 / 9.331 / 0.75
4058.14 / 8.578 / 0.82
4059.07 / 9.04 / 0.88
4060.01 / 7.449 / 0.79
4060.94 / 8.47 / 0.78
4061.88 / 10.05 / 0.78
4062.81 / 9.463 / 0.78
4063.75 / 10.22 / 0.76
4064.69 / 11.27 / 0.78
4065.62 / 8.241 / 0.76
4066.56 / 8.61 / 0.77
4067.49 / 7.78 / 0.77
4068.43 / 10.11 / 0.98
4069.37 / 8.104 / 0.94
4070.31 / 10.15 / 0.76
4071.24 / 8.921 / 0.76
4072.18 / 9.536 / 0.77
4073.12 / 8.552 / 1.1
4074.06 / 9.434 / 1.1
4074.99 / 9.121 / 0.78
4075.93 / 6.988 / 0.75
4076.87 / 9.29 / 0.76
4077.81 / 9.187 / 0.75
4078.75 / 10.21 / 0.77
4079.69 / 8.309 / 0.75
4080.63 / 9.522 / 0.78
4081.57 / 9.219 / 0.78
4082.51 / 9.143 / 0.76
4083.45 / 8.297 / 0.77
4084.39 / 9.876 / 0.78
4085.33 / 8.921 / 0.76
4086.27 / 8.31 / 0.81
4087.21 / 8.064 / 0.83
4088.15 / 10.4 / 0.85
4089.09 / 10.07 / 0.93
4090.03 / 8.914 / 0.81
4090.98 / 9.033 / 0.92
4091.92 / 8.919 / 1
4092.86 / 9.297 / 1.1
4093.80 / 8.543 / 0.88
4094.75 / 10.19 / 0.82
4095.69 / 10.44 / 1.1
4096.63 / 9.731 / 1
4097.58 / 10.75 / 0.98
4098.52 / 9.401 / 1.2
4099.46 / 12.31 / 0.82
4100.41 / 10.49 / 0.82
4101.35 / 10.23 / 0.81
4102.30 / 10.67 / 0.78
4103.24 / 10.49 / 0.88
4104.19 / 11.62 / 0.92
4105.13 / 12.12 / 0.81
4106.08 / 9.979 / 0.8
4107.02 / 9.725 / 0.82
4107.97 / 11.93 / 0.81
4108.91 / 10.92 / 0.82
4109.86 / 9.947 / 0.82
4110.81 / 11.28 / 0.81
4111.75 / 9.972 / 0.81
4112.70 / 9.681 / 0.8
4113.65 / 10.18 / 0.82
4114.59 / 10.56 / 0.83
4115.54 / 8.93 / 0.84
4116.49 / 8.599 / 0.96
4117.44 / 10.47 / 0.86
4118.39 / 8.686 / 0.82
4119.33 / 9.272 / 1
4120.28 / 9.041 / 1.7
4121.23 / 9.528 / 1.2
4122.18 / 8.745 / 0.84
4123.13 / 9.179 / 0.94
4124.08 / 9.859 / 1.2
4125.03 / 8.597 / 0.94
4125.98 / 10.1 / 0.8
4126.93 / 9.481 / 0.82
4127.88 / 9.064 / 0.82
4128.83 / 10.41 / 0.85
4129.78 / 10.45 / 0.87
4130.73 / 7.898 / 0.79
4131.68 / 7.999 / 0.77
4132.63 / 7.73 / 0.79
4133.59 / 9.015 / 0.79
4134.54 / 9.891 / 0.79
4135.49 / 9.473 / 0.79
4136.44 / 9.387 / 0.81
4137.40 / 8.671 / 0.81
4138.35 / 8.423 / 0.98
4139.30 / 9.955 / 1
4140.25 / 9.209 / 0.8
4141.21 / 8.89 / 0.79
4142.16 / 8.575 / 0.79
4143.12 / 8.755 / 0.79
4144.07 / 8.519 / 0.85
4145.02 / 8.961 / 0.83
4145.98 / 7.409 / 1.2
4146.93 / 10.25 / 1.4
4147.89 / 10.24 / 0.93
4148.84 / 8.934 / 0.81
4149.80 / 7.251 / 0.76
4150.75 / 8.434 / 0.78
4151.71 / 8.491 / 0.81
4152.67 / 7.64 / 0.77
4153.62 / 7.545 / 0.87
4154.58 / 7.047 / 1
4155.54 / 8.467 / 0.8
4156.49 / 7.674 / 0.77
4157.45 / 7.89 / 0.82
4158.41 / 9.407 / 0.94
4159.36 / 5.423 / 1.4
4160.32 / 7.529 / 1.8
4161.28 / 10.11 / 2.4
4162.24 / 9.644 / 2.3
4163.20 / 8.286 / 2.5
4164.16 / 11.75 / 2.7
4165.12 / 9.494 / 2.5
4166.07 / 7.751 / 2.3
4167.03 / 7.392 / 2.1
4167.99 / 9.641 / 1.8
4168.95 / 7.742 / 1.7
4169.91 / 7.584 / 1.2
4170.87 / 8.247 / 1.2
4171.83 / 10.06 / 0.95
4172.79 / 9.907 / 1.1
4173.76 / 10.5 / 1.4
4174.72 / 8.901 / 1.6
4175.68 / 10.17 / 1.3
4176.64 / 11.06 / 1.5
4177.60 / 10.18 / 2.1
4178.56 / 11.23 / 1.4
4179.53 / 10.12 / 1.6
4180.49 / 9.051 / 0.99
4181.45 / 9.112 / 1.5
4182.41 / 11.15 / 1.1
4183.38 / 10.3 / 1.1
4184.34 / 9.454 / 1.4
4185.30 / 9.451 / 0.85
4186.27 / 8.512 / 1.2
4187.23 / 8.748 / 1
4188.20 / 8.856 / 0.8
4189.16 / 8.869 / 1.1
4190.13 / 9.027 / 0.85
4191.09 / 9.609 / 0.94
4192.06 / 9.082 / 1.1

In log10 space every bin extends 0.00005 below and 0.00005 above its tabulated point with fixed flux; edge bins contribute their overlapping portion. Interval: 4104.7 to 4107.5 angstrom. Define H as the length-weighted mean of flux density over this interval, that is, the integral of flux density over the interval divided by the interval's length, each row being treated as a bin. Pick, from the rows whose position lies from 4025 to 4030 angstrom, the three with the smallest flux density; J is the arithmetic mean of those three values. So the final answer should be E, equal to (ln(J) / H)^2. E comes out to 0.044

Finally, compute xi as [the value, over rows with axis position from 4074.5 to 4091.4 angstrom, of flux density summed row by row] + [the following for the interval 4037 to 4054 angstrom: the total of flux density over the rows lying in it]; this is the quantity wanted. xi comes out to 325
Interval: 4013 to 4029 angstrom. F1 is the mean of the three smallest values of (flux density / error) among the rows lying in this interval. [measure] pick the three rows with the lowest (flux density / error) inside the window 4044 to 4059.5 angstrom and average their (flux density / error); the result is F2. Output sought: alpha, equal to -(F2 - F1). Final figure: -0.8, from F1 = 6.5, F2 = 7.3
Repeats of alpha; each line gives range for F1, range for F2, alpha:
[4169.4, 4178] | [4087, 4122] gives -1.5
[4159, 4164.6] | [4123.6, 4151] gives -3.4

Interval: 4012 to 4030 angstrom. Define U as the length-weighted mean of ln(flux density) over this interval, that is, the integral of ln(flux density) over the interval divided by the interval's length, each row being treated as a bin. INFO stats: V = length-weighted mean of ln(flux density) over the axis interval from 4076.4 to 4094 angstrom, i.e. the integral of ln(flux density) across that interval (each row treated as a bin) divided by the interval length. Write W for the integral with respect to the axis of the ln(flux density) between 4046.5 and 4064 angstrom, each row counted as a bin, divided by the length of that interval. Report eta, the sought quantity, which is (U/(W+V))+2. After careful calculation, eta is 2.51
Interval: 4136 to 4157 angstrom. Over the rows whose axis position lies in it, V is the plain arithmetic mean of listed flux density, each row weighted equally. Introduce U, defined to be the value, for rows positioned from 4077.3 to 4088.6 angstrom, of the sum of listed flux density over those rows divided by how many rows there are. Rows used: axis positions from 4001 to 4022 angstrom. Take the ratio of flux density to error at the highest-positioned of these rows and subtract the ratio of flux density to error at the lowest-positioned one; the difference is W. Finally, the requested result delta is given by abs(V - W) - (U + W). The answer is -1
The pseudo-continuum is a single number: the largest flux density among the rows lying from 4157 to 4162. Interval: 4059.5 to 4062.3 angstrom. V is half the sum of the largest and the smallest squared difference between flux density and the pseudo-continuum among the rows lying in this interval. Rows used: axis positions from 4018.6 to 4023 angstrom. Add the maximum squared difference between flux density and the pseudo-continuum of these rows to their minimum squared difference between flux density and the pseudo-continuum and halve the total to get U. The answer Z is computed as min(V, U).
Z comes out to 3.18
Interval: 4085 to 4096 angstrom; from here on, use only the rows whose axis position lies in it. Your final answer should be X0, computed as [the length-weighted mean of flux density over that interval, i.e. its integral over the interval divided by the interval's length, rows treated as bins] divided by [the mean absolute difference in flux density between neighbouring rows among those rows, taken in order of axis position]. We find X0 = 12.8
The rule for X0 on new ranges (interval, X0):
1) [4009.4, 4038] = 9.7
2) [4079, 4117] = 10.8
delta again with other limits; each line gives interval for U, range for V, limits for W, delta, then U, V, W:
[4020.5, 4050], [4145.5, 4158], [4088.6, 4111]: -7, 9.3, 8.25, 3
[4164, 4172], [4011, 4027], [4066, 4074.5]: 6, 8.9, 9.63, -3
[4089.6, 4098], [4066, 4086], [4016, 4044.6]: 1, 9.5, 9.01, -1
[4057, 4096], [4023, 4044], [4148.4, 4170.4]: 10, 9.1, 9.36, -5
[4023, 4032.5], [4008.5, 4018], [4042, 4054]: 11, 9.4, 9.23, -6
